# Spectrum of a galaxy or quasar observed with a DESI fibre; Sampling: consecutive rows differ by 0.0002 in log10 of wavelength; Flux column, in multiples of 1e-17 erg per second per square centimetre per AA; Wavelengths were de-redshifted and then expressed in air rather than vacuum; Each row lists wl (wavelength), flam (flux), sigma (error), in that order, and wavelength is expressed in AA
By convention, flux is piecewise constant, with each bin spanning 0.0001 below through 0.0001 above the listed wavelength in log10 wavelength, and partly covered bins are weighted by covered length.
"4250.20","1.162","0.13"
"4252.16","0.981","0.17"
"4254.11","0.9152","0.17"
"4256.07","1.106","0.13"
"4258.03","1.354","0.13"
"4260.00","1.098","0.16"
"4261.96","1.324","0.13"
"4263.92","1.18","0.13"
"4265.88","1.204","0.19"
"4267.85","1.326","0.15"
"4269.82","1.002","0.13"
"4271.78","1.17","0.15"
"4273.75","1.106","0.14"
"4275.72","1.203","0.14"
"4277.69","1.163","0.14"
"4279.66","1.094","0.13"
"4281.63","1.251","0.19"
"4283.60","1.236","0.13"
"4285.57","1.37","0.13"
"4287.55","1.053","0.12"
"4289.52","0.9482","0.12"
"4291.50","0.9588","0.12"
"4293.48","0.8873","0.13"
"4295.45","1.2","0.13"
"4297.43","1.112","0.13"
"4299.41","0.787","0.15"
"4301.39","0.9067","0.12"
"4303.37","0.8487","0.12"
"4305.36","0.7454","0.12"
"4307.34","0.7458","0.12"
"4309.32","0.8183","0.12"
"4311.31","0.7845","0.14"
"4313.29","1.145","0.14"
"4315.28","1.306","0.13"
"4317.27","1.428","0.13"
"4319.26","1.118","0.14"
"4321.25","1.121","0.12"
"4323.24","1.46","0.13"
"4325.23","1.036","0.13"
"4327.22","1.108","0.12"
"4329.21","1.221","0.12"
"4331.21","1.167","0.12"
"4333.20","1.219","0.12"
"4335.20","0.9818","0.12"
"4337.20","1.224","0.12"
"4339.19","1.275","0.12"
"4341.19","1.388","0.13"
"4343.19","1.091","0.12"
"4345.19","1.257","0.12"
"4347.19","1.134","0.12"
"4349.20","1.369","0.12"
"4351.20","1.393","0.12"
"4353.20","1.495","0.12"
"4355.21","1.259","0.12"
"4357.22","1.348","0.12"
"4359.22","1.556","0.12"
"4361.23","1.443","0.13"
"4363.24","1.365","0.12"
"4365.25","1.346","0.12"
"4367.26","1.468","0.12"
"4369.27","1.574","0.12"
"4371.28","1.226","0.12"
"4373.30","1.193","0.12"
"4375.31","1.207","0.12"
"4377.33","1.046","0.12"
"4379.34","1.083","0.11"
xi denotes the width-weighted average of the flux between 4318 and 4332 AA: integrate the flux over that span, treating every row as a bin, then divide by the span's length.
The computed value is 1.18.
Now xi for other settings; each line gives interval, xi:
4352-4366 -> 1.40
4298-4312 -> 0.81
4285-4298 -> 1.06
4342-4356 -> 1.29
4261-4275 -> 1.19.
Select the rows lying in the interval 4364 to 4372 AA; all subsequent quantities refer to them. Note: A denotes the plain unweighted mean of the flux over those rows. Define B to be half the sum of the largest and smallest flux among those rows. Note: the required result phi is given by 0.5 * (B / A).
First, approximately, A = 1.40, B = 1.40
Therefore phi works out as 0.499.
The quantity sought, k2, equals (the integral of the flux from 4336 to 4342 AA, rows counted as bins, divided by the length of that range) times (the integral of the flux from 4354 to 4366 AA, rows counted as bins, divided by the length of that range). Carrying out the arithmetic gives 1.78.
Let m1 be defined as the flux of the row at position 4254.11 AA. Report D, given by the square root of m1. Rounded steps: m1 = 0.9152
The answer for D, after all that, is 0.96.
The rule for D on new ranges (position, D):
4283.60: 1.11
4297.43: 1.05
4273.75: 1.05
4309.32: 0.90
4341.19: 1.18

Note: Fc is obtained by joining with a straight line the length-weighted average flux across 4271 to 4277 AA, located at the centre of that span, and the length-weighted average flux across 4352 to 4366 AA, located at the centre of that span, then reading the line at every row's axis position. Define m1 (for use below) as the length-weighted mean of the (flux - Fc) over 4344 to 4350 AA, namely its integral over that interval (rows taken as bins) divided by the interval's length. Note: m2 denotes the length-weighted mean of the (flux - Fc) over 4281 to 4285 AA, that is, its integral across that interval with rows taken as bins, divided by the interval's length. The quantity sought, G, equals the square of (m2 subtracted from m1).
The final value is 0.038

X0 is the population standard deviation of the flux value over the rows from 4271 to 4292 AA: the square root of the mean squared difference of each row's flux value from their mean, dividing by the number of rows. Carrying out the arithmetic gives 0.121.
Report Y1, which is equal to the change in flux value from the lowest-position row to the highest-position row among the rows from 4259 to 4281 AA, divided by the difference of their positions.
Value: 0.000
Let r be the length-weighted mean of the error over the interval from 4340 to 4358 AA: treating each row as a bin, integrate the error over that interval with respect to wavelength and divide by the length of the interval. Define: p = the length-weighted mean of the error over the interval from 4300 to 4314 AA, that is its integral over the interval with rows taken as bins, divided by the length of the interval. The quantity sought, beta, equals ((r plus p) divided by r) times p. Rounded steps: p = 0.126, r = 0.121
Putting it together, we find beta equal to 0.258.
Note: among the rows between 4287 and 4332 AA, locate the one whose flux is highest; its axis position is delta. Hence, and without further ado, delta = 4323.24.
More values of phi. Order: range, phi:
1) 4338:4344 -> 0.495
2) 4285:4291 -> 0.516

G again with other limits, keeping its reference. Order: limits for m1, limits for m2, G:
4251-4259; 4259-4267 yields 0.008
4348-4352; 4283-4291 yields 0.003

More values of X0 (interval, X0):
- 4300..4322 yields 0.227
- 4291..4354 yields 0.216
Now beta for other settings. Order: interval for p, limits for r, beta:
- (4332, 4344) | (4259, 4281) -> 0.224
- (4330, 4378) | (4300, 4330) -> 0.236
